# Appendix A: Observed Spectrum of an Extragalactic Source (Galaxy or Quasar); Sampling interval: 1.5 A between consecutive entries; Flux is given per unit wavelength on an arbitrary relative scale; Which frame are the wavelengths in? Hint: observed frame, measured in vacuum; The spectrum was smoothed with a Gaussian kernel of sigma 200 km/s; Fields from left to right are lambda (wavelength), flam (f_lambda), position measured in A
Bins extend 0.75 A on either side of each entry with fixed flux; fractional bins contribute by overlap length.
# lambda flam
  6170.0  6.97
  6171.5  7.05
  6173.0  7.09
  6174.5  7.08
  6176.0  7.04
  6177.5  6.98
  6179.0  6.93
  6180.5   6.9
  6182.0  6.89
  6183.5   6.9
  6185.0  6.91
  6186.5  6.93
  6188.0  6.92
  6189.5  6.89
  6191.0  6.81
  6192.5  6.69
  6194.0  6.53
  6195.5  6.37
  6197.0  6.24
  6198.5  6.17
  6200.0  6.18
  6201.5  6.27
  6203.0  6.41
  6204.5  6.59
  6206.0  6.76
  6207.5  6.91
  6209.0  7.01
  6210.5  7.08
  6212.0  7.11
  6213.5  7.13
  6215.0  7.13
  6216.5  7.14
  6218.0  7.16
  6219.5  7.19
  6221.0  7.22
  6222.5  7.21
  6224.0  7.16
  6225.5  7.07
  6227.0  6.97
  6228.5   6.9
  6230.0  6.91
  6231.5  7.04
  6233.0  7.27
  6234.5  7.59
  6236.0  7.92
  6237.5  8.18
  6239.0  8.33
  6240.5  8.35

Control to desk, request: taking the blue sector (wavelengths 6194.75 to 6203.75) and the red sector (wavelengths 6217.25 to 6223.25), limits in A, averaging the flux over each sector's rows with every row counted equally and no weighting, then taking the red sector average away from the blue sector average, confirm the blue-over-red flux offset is -0.92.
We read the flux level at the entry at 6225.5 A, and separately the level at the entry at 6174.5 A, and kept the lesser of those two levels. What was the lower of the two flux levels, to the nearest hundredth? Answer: 7.07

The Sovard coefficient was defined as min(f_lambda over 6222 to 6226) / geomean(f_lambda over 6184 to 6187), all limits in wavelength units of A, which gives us 1.022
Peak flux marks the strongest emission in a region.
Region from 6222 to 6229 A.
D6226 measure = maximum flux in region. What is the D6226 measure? 7.21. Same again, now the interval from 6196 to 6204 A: 6.41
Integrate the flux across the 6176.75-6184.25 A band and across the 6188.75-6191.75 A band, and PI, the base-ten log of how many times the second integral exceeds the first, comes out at -0.40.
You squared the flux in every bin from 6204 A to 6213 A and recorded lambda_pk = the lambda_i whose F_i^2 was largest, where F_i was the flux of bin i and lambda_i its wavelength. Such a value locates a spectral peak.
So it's 6212.0 A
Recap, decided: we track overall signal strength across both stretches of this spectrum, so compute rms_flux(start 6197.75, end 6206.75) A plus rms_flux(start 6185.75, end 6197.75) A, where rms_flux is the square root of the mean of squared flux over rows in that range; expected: 13.1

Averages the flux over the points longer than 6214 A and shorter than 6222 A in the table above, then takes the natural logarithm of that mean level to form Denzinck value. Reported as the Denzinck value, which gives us 1.97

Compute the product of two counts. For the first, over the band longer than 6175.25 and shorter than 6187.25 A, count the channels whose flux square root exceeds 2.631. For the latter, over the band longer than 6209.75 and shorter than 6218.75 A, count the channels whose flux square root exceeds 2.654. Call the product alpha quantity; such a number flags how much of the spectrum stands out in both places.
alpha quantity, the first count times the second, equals 24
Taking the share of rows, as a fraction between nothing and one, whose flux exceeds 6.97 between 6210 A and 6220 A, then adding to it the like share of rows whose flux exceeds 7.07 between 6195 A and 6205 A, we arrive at 1.00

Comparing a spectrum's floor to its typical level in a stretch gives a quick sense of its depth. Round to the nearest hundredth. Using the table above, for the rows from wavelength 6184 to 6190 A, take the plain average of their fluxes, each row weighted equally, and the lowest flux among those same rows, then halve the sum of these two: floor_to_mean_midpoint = 6.90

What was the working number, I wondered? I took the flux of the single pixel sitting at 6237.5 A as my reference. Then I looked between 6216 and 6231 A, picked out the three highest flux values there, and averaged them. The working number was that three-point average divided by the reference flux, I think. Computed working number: 0.88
